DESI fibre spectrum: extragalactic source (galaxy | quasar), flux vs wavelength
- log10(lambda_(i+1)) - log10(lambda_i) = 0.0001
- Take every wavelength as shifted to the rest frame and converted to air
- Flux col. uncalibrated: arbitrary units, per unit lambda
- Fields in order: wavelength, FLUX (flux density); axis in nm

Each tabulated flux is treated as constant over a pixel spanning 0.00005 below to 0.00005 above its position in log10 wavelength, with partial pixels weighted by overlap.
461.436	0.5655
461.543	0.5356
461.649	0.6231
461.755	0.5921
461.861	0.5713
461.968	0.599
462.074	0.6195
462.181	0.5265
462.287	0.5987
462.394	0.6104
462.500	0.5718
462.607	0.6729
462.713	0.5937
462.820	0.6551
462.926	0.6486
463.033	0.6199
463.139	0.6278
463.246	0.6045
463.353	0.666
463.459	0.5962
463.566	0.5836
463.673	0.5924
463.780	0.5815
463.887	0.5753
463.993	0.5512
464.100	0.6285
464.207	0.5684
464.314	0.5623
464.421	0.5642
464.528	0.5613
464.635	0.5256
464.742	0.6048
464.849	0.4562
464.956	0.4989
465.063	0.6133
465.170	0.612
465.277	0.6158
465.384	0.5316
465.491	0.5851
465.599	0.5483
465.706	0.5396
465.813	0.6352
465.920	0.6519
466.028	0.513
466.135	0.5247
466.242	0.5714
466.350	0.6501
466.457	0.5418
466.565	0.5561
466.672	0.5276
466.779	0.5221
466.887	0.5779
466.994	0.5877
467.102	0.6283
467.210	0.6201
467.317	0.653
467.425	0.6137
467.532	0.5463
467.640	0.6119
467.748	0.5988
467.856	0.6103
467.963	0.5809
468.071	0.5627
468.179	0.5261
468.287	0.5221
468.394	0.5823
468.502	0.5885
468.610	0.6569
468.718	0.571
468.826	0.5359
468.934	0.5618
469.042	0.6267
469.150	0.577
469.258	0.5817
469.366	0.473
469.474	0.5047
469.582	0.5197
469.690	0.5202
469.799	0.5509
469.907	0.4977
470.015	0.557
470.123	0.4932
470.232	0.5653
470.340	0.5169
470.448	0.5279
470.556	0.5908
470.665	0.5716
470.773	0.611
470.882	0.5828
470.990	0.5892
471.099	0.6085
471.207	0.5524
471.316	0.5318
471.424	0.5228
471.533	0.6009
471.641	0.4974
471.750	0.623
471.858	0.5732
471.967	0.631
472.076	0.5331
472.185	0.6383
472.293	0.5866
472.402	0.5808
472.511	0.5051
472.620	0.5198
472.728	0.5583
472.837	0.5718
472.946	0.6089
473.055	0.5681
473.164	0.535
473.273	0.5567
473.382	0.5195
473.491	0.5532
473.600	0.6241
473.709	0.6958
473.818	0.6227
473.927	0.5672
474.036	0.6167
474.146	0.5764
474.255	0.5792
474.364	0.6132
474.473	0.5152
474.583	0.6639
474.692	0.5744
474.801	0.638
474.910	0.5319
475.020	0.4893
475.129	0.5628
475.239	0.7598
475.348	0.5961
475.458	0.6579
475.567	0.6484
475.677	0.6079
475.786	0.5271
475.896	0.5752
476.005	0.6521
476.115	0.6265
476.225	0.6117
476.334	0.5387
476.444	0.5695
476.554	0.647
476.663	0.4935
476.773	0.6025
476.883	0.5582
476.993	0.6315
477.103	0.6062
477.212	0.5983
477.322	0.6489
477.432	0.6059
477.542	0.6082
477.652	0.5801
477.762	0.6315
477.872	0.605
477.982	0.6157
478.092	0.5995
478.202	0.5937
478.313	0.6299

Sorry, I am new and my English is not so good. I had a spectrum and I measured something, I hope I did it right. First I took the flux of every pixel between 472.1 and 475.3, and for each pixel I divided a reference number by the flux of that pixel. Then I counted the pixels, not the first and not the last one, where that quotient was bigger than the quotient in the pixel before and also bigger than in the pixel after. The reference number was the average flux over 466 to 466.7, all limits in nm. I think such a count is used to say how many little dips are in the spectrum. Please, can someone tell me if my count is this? 8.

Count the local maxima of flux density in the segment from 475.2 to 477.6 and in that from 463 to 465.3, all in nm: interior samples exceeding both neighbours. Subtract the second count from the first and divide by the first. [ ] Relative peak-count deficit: -0.17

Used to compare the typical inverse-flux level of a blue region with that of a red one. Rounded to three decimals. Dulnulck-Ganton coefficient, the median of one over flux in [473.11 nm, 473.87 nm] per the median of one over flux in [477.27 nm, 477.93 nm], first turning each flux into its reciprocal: 1.090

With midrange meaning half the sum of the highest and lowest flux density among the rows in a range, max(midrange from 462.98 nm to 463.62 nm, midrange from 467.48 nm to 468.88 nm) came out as 0.62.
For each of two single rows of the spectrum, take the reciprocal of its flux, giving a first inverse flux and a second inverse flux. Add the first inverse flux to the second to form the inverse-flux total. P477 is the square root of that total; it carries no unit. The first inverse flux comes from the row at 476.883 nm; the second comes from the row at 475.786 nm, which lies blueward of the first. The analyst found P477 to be 1.92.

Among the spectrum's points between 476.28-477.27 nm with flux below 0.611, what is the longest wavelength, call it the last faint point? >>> 477.212 nm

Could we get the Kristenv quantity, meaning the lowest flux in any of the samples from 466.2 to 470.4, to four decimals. 0.4730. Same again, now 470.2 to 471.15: 0.5169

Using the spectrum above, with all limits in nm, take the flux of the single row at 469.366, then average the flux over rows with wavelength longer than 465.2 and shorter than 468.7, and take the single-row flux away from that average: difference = 0.11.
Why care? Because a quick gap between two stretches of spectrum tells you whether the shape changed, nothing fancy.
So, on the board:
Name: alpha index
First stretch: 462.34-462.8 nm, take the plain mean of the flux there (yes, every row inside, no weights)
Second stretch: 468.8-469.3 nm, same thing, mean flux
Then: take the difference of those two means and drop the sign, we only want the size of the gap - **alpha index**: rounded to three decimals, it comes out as 0.036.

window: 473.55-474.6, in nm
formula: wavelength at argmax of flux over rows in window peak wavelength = 473.709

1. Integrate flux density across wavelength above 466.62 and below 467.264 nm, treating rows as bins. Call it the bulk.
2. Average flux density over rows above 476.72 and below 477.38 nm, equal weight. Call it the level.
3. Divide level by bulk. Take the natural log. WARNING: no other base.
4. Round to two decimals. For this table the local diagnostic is 0.49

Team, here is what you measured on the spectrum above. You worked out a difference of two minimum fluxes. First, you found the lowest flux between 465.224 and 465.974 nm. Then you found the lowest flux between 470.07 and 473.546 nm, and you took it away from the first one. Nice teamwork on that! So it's 0.04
